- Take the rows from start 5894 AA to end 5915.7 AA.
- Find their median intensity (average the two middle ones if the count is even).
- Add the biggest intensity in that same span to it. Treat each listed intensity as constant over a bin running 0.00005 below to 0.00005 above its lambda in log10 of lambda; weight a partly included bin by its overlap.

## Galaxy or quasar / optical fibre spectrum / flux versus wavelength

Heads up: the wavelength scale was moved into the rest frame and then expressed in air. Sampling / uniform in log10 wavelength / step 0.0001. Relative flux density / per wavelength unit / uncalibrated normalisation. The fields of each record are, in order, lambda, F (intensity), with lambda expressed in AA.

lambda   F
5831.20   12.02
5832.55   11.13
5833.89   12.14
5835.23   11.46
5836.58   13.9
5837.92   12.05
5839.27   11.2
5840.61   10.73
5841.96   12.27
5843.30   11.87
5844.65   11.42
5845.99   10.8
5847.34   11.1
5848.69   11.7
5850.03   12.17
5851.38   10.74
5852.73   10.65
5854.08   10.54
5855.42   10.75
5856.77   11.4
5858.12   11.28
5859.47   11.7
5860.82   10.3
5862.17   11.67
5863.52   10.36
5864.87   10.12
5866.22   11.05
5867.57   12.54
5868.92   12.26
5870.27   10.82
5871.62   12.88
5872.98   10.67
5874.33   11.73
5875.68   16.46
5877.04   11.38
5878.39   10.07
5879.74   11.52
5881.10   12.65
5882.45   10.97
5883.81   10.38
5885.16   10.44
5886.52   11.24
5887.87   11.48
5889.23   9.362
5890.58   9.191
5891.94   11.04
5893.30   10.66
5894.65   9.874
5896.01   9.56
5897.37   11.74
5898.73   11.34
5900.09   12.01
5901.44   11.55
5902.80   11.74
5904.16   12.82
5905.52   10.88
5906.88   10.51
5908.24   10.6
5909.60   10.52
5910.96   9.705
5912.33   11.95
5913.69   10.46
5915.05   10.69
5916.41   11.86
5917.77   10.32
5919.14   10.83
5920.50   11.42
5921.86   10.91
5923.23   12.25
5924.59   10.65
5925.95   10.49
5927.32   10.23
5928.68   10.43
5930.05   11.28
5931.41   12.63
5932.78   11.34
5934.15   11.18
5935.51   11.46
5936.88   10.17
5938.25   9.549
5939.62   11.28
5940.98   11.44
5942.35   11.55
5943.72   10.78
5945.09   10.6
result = 23.6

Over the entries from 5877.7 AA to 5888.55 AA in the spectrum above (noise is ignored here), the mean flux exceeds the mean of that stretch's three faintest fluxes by 0.80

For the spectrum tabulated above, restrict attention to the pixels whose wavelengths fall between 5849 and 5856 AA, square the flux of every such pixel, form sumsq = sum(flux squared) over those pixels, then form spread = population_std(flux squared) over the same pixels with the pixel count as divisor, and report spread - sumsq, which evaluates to -590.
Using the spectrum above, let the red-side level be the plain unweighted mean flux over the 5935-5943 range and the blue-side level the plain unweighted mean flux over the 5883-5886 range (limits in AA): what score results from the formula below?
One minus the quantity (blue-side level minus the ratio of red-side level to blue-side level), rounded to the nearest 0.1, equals -8.4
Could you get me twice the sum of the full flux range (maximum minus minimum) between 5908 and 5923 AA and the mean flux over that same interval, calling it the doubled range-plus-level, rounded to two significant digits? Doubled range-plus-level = 26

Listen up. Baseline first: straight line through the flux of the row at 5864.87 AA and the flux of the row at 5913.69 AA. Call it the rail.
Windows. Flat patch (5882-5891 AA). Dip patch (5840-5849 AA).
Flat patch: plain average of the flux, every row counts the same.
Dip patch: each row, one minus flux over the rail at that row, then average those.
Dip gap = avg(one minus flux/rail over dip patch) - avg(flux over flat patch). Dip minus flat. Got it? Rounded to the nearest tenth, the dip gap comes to -10.6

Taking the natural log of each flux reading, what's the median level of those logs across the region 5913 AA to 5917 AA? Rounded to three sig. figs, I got 2.37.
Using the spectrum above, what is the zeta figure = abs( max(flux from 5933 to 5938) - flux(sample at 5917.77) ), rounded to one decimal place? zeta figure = 1.1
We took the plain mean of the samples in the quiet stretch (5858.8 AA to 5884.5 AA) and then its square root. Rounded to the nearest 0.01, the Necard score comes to 3.40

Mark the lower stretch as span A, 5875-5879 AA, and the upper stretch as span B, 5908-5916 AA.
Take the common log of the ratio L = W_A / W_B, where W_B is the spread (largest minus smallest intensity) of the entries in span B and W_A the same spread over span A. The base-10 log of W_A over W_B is 0.5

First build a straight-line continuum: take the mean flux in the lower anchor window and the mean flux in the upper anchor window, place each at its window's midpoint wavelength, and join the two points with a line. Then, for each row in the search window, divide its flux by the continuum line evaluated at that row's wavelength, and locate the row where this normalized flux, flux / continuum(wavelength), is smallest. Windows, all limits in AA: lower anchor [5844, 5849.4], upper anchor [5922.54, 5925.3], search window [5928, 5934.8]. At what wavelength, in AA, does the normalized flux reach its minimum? 5928.68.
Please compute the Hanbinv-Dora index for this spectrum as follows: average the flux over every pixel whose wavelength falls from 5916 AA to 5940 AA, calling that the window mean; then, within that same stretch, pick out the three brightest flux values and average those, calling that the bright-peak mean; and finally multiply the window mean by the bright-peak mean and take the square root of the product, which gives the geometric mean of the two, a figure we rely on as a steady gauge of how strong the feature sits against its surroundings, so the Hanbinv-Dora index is 11.6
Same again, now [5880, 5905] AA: 11.7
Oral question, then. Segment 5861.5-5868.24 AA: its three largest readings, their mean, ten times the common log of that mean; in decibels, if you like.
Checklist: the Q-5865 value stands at 10.7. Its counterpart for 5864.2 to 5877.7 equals 11.4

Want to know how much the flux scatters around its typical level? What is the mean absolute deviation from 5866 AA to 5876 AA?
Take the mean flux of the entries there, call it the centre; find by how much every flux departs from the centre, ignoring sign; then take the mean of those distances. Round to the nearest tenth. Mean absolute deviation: 1.2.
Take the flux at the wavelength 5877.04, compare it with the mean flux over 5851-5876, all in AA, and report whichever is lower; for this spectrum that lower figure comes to 11.4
